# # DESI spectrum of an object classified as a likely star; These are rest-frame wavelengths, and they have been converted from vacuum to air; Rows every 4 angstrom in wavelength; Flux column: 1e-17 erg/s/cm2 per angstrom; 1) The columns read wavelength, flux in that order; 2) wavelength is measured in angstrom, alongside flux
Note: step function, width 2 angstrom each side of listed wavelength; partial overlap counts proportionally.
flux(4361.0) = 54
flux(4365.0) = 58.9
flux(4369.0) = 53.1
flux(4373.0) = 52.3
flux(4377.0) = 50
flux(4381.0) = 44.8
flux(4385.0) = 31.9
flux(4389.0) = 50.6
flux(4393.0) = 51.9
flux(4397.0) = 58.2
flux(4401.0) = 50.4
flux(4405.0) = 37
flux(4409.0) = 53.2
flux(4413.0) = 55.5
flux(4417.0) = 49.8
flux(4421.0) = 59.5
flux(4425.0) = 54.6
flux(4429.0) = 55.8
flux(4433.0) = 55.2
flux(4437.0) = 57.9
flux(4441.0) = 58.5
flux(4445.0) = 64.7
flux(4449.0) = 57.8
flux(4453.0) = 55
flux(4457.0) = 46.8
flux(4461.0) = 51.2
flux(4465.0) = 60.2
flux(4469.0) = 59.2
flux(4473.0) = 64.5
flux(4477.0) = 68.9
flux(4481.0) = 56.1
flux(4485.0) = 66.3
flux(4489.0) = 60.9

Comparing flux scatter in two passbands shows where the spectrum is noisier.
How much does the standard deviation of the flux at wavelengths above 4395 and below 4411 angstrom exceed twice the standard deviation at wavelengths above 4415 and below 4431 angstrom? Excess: 1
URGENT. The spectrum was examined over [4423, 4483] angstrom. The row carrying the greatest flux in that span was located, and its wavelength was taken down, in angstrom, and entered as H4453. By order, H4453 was 4477.0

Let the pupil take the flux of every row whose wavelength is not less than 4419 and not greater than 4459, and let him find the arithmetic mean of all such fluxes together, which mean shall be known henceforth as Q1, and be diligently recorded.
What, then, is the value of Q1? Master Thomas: 57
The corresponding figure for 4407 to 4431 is 55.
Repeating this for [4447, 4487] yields 59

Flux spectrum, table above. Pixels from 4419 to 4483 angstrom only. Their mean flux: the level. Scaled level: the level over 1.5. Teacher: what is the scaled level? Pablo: 38.6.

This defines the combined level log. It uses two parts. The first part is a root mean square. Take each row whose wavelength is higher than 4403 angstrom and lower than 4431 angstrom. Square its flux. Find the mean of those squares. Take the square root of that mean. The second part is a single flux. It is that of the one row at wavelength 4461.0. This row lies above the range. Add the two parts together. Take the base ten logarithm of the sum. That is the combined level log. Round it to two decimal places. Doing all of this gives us 2.02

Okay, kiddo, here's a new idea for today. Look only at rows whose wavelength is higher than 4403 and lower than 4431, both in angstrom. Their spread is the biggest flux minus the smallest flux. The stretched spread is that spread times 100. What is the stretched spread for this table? 2250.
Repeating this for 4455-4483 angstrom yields 2210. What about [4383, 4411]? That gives 2630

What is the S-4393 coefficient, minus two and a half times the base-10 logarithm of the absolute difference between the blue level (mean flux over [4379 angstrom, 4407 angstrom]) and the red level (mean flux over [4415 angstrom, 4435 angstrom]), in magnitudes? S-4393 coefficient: -2.3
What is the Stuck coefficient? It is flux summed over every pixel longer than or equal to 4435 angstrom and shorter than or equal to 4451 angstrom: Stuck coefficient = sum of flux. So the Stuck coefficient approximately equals 239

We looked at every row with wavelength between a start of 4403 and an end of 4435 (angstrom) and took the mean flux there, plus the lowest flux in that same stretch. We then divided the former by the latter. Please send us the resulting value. 1.4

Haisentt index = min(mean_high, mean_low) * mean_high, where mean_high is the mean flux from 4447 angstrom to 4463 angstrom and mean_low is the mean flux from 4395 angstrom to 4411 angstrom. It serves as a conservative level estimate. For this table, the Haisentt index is 2619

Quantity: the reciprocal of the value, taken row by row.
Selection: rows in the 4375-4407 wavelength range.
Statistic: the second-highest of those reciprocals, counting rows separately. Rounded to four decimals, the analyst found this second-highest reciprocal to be 0.0270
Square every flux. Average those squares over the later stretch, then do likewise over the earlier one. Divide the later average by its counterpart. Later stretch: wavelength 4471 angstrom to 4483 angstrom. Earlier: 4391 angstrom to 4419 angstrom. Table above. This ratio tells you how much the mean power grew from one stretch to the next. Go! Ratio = 1.53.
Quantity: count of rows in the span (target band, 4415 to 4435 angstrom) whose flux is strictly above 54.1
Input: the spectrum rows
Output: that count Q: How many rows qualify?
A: 4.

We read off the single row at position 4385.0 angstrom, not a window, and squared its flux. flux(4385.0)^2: 1018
